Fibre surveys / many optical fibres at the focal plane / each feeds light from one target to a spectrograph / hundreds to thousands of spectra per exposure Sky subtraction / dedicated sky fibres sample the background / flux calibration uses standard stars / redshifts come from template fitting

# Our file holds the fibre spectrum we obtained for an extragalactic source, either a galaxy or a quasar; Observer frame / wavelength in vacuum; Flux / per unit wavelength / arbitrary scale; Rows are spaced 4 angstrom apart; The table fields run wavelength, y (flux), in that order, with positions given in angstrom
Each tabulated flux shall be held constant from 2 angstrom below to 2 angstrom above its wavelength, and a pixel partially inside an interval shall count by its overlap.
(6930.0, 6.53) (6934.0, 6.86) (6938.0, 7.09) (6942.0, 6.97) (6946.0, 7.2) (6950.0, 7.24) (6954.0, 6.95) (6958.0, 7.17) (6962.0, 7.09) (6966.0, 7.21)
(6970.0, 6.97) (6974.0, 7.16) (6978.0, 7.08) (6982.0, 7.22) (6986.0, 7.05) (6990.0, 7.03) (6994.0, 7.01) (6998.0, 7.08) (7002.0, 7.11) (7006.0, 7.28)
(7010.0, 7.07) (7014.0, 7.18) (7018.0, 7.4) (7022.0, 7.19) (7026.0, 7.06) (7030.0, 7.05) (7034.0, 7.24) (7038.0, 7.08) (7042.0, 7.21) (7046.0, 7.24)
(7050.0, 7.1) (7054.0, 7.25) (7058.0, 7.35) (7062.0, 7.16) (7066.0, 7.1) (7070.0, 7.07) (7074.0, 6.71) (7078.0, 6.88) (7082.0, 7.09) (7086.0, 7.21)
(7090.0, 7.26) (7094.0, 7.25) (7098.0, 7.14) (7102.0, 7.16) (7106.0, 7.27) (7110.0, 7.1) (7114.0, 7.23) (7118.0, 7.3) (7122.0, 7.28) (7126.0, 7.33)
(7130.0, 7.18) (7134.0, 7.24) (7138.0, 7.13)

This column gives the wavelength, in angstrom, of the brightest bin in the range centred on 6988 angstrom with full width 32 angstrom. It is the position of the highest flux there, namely 6982.0 angstrom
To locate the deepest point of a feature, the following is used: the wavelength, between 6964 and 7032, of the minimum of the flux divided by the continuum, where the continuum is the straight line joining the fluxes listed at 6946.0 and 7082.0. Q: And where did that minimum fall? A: 6970.0 angstrom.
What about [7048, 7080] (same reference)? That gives 7074.0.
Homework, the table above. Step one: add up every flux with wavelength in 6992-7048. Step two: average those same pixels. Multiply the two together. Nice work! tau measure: 717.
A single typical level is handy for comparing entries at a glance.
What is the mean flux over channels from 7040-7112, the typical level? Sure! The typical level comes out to 7.14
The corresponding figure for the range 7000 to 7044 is 7.17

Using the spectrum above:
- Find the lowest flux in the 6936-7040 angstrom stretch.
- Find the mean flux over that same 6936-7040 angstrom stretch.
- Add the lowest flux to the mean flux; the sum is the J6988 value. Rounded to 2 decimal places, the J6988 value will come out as 14.07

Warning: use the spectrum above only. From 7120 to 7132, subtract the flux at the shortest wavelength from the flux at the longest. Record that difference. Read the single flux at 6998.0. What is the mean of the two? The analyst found 3.49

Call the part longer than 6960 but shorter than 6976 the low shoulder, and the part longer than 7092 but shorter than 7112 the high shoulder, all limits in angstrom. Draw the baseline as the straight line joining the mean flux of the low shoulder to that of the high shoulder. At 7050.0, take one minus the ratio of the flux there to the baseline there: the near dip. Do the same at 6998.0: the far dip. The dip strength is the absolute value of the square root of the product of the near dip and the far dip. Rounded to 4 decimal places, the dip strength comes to 0.0069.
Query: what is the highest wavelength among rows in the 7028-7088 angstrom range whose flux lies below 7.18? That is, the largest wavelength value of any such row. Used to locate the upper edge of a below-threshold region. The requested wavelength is 7082.0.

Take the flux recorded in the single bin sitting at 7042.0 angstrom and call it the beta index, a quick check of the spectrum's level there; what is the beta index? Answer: 7.21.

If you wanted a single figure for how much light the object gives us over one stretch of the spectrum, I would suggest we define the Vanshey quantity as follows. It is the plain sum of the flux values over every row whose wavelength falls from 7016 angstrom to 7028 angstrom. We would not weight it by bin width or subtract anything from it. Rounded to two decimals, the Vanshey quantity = 21.65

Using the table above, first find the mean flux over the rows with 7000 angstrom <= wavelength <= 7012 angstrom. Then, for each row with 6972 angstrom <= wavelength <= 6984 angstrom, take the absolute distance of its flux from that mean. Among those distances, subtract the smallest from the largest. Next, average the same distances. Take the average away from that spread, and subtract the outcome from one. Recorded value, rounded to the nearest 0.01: 0.98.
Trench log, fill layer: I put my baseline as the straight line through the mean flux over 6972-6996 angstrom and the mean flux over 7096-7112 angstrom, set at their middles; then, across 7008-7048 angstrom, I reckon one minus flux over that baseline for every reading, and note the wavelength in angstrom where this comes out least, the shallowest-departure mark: 7018.0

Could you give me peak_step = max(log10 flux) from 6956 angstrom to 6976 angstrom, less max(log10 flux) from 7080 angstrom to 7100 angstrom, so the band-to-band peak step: -0.0030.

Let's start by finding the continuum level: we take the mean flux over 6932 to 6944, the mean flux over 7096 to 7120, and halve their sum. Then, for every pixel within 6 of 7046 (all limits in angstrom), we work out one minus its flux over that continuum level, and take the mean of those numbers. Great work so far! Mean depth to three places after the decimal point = -0.014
